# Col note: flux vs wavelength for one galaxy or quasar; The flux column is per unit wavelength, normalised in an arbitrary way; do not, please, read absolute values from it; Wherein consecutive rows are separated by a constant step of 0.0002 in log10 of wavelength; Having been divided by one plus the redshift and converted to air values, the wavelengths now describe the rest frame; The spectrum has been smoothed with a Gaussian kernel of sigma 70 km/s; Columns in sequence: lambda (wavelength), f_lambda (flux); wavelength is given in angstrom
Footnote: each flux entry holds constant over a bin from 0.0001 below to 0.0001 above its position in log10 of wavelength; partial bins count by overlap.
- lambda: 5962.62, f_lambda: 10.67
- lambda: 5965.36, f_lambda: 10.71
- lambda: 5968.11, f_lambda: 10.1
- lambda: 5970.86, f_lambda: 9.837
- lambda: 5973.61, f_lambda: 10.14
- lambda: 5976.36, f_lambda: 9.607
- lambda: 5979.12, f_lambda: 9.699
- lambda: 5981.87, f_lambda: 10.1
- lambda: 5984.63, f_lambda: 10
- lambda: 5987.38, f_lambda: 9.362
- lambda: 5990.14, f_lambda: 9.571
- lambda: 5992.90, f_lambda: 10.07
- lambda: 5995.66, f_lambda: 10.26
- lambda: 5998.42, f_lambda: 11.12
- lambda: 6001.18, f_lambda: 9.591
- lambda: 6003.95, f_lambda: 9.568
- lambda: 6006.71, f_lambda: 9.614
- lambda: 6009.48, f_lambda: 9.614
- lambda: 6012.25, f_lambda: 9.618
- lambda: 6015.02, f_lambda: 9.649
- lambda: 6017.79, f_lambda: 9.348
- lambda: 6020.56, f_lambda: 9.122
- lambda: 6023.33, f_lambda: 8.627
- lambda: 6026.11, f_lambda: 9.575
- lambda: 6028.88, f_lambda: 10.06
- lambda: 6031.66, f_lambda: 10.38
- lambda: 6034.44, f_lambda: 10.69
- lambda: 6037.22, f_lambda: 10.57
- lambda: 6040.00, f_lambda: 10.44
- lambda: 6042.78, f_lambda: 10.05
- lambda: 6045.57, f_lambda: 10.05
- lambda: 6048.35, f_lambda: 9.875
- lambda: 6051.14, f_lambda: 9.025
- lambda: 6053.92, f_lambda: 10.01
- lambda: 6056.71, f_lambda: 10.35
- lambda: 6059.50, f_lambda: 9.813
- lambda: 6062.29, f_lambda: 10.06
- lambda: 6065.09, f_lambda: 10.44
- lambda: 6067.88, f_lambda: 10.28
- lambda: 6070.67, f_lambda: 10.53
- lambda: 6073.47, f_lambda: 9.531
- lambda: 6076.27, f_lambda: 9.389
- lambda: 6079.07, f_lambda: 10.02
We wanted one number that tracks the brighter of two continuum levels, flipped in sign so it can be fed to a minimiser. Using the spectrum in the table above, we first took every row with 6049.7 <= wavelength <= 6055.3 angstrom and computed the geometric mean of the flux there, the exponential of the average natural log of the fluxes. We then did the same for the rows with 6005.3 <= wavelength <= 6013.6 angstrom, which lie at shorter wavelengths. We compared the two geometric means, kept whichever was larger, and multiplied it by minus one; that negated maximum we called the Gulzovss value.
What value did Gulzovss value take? -9.62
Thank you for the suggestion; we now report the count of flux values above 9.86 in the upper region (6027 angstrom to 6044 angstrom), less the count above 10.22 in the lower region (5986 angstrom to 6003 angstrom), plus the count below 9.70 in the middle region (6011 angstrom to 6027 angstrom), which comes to 10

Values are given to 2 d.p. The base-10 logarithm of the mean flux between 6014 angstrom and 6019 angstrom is 0.98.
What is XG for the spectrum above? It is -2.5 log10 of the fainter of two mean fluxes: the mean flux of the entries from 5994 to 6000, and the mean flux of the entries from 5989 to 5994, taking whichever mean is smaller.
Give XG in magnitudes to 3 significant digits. -2.48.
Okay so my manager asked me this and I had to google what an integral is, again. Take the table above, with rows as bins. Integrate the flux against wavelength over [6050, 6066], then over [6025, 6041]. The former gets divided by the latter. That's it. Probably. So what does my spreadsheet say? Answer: 0.97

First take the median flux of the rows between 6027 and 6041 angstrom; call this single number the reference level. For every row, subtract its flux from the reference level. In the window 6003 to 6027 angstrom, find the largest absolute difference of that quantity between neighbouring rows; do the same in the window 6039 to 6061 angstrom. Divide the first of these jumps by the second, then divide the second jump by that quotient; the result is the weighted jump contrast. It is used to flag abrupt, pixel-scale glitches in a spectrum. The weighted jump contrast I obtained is 1.0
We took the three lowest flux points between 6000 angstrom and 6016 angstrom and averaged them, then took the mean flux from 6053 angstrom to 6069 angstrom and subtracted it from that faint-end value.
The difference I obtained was -0.57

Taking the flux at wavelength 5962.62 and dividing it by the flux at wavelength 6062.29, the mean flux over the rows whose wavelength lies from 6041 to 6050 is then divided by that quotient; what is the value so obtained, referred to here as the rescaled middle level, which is 9.4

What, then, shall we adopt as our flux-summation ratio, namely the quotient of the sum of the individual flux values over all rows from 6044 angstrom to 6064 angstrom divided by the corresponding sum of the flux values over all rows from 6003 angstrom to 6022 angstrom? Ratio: 1.04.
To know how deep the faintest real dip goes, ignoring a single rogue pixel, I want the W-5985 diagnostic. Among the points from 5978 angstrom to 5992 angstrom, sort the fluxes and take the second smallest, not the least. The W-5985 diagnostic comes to 9.571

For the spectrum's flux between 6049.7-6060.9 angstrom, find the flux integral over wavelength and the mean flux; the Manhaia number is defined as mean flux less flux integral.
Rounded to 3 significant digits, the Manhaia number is -100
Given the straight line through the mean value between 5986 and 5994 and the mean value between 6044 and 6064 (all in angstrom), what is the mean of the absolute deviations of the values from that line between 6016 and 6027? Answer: 0.61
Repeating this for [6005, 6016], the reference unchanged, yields 0.11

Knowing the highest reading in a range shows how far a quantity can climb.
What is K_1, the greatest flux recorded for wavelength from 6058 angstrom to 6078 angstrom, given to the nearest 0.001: 10.530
